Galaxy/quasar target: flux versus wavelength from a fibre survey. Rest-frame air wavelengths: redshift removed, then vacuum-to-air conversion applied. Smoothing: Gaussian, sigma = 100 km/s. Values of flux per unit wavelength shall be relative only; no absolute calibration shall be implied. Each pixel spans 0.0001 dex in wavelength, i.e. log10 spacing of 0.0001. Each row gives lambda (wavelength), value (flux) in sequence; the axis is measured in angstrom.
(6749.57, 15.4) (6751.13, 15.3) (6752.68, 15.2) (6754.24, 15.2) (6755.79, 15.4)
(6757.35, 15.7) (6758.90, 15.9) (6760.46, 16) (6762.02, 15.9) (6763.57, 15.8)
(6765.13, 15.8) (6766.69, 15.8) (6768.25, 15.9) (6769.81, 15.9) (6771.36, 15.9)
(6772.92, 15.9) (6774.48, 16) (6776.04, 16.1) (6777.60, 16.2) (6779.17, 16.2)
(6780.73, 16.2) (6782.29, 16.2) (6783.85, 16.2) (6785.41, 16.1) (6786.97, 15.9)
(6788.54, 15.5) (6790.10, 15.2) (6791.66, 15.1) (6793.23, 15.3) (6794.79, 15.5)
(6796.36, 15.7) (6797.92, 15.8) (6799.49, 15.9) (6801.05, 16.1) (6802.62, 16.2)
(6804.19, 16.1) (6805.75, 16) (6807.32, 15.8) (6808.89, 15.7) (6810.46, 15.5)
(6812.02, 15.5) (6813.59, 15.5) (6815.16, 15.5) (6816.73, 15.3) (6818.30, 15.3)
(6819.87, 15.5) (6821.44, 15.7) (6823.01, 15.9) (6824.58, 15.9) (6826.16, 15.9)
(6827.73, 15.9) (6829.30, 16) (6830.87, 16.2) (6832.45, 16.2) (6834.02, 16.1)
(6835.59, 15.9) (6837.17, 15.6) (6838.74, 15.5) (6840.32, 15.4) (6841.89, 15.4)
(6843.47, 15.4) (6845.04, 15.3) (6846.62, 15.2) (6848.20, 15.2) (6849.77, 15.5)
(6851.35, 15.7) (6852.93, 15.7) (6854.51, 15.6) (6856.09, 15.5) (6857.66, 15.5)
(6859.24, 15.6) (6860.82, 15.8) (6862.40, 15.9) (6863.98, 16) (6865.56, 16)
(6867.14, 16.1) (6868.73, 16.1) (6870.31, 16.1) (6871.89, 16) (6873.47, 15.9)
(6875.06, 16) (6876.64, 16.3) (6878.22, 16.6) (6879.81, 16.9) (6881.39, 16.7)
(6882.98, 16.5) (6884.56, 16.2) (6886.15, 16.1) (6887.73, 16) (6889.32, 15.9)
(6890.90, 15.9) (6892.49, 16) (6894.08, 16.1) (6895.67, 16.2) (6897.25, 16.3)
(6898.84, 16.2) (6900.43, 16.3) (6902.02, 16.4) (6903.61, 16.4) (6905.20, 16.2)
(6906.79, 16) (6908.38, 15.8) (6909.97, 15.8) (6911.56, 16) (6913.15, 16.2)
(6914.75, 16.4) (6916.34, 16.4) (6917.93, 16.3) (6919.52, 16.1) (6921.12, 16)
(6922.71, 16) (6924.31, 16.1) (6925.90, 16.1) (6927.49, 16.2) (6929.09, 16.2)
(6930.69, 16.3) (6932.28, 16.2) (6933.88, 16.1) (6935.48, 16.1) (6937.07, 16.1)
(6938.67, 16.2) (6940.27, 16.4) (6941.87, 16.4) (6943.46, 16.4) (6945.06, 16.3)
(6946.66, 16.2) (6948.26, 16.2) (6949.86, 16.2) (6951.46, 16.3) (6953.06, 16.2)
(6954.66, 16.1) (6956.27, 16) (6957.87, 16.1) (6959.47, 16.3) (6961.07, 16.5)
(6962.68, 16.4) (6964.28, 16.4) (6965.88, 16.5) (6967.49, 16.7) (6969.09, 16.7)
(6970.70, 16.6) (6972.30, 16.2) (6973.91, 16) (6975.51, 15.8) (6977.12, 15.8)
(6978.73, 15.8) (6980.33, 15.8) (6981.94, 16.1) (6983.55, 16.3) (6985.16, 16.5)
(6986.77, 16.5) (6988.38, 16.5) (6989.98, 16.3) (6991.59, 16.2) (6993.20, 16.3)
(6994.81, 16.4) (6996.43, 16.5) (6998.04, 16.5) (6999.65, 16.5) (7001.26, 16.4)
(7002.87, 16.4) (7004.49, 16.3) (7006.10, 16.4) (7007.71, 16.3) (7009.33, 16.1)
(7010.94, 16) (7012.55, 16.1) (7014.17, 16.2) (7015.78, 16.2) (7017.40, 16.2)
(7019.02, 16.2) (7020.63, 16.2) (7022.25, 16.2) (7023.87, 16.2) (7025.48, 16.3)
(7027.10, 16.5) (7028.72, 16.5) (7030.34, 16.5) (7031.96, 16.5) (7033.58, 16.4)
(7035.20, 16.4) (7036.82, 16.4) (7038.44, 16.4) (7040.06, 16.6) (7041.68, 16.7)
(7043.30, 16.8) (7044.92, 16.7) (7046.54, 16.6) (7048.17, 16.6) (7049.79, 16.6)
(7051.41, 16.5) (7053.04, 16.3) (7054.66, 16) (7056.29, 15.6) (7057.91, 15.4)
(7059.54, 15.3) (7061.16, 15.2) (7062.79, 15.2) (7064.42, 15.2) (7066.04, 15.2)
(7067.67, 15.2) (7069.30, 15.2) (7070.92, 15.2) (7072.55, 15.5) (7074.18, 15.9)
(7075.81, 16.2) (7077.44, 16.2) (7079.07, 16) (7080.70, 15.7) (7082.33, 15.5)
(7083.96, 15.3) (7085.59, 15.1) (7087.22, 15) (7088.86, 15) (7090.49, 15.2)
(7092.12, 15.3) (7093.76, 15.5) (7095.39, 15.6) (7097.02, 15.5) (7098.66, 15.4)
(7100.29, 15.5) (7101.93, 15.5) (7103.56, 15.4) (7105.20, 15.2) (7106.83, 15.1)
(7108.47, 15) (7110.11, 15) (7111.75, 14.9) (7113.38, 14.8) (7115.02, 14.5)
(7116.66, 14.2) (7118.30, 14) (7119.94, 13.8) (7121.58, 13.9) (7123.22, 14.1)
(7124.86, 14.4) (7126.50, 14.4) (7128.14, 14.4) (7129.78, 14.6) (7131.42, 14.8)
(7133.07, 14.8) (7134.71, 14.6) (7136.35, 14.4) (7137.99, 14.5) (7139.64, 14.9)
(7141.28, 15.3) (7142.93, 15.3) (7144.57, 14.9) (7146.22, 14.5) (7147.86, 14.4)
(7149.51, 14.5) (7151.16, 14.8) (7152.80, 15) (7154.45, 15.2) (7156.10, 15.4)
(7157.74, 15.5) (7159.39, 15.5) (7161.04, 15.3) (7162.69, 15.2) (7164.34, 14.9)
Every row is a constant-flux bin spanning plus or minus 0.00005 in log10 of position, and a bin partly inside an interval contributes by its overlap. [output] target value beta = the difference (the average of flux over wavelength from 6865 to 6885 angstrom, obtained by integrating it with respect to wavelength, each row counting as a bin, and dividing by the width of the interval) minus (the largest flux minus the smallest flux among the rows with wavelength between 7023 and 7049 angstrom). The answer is 15.7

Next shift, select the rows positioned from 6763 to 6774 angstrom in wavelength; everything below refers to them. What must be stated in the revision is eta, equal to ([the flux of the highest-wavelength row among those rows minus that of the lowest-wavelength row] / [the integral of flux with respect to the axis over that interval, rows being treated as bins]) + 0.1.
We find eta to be 0.1006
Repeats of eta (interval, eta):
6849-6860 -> 0.1006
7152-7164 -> 0.1011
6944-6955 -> 0.0989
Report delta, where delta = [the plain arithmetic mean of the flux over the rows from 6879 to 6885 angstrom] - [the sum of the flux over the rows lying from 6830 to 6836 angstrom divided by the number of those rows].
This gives 0.5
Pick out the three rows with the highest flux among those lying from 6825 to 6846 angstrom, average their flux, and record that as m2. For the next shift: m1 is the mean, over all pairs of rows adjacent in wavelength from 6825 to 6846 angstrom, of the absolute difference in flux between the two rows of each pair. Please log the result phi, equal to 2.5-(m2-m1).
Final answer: -13.6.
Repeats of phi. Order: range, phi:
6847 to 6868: -13.4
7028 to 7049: -14.2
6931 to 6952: -13.8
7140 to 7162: -12.8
